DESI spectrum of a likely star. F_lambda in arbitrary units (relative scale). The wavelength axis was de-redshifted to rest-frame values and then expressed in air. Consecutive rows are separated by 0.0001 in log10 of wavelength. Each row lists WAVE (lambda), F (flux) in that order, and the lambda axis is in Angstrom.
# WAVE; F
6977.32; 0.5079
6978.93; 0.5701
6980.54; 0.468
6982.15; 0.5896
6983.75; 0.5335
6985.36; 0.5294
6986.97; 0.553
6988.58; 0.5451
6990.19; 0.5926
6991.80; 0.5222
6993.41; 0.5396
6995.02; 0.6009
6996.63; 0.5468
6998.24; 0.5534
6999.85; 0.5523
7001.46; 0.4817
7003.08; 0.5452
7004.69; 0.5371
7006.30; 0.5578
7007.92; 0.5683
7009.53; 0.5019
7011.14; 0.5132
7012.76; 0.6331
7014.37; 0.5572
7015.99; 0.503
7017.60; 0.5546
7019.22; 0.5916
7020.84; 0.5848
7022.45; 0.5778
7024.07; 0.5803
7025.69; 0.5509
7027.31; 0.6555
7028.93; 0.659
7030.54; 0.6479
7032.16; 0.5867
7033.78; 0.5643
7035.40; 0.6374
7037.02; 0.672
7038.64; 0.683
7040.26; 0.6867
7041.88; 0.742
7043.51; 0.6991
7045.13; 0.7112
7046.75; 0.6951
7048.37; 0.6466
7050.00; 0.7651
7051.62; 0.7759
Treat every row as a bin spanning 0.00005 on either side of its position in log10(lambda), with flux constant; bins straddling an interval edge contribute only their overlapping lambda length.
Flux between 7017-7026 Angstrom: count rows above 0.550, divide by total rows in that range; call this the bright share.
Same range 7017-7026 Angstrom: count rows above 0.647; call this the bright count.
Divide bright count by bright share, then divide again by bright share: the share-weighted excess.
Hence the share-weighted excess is 0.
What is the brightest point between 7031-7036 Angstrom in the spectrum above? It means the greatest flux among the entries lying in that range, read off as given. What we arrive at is 0.6374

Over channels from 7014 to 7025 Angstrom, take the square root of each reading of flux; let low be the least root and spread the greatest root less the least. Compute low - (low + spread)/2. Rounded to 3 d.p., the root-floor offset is 0.325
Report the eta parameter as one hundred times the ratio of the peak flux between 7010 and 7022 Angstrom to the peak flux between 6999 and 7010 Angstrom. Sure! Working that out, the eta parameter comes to 111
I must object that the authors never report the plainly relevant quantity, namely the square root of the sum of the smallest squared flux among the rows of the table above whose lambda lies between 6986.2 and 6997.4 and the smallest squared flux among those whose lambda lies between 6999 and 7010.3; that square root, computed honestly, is 0.71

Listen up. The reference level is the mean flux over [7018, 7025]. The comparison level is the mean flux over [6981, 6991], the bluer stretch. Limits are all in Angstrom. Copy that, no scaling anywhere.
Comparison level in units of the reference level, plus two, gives 2.95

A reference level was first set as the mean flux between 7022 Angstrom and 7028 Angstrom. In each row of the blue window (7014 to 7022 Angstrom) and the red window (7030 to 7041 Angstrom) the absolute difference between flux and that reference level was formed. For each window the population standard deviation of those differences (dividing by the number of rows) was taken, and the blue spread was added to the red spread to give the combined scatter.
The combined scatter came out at 0.063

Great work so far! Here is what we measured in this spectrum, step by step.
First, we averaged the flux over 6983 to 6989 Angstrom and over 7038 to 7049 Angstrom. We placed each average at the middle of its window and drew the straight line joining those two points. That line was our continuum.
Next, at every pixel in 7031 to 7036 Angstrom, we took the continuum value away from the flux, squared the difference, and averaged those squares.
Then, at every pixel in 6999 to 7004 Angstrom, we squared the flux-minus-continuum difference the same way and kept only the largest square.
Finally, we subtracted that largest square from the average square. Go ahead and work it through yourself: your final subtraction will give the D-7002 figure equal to -0.004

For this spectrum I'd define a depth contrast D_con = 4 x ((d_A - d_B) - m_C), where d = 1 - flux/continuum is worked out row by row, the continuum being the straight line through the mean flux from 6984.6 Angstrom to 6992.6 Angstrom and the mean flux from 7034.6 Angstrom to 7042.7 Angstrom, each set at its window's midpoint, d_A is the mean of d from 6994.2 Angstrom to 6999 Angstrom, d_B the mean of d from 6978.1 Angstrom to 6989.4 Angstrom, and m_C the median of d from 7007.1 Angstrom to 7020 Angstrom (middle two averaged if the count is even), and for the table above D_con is -0.4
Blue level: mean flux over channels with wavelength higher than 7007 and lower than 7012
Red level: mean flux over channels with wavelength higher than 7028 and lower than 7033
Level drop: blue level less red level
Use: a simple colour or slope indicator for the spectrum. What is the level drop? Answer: -0.10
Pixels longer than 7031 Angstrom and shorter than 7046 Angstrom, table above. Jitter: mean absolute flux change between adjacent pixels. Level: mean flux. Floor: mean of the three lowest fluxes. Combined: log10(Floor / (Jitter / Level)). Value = 1.09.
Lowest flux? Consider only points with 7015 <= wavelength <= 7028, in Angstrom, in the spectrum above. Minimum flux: 0.503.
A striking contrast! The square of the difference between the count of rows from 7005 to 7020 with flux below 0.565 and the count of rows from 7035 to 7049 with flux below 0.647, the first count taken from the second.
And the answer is 16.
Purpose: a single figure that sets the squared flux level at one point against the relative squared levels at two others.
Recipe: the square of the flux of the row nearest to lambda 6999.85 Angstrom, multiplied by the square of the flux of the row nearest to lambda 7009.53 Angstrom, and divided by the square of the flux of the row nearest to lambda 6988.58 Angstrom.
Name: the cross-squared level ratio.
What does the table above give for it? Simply 0.26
